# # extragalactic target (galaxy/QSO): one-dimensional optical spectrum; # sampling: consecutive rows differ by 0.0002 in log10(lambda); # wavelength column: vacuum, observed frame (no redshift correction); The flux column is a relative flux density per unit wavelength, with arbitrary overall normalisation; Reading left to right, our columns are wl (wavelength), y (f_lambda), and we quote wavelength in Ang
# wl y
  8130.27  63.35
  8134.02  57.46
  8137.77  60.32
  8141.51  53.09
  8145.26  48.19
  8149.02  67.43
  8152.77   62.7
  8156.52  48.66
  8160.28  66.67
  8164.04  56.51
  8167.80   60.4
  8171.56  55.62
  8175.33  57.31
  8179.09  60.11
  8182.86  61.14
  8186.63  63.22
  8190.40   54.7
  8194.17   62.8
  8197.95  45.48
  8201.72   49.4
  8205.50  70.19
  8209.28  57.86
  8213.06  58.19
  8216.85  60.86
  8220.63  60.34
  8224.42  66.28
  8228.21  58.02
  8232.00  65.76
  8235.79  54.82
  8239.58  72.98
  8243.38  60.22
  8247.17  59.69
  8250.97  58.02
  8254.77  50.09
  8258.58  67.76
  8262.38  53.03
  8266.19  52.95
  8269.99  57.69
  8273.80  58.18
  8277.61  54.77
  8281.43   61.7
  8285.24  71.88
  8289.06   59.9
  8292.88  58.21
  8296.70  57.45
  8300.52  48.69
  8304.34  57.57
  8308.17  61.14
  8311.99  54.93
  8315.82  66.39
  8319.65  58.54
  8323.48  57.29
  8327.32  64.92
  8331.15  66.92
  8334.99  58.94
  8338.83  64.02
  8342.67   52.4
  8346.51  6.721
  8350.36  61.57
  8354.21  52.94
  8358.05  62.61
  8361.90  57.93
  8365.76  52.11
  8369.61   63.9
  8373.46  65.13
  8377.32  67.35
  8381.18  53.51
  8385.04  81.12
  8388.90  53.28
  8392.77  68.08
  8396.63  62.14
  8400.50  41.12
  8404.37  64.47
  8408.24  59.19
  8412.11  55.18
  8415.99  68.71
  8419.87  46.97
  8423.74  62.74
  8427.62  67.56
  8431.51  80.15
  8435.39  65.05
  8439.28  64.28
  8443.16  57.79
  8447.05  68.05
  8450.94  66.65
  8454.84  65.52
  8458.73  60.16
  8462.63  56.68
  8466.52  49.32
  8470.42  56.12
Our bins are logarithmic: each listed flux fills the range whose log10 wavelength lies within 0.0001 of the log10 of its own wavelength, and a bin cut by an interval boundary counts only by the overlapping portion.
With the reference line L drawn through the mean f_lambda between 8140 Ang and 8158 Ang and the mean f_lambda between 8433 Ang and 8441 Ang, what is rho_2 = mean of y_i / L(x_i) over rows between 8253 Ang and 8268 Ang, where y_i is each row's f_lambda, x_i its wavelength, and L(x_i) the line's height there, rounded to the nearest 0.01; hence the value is 0.94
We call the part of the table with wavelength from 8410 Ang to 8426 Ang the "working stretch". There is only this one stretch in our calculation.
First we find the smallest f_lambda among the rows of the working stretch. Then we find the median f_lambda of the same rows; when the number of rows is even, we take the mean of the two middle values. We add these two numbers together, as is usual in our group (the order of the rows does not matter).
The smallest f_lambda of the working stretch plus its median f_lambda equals 106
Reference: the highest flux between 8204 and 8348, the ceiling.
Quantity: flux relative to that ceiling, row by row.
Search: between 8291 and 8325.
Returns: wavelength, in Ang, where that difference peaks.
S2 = 8315.82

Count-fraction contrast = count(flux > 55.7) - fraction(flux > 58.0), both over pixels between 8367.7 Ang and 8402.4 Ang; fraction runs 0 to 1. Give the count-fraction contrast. 5.3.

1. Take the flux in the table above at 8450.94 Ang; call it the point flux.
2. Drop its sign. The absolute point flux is 67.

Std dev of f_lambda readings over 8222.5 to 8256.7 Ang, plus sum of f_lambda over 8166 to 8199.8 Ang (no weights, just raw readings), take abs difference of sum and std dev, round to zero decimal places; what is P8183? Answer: 514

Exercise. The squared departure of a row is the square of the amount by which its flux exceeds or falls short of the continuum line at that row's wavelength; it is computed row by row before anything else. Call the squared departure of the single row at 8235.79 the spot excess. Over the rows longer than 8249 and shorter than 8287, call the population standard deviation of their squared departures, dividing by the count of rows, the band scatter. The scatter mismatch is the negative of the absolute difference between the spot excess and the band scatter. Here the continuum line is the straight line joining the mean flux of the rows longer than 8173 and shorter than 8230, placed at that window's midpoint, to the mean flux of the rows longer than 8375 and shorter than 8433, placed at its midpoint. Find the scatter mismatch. -20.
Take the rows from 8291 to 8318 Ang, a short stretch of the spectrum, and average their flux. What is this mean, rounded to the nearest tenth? 57.8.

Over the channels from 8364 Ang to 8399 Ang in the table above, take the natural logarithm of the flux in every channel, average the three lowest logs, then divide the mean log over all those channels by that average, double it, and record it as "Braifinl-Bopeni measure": 2.08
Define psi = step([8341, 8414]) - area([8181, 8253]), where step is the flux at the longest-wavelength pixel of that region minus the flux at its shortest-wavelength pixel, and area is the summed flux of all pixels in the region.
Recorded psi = -1137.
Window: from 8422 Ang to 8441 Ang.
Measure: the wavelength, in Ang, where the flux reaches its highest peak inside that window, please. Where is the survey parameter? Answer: 8431.51 Ang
